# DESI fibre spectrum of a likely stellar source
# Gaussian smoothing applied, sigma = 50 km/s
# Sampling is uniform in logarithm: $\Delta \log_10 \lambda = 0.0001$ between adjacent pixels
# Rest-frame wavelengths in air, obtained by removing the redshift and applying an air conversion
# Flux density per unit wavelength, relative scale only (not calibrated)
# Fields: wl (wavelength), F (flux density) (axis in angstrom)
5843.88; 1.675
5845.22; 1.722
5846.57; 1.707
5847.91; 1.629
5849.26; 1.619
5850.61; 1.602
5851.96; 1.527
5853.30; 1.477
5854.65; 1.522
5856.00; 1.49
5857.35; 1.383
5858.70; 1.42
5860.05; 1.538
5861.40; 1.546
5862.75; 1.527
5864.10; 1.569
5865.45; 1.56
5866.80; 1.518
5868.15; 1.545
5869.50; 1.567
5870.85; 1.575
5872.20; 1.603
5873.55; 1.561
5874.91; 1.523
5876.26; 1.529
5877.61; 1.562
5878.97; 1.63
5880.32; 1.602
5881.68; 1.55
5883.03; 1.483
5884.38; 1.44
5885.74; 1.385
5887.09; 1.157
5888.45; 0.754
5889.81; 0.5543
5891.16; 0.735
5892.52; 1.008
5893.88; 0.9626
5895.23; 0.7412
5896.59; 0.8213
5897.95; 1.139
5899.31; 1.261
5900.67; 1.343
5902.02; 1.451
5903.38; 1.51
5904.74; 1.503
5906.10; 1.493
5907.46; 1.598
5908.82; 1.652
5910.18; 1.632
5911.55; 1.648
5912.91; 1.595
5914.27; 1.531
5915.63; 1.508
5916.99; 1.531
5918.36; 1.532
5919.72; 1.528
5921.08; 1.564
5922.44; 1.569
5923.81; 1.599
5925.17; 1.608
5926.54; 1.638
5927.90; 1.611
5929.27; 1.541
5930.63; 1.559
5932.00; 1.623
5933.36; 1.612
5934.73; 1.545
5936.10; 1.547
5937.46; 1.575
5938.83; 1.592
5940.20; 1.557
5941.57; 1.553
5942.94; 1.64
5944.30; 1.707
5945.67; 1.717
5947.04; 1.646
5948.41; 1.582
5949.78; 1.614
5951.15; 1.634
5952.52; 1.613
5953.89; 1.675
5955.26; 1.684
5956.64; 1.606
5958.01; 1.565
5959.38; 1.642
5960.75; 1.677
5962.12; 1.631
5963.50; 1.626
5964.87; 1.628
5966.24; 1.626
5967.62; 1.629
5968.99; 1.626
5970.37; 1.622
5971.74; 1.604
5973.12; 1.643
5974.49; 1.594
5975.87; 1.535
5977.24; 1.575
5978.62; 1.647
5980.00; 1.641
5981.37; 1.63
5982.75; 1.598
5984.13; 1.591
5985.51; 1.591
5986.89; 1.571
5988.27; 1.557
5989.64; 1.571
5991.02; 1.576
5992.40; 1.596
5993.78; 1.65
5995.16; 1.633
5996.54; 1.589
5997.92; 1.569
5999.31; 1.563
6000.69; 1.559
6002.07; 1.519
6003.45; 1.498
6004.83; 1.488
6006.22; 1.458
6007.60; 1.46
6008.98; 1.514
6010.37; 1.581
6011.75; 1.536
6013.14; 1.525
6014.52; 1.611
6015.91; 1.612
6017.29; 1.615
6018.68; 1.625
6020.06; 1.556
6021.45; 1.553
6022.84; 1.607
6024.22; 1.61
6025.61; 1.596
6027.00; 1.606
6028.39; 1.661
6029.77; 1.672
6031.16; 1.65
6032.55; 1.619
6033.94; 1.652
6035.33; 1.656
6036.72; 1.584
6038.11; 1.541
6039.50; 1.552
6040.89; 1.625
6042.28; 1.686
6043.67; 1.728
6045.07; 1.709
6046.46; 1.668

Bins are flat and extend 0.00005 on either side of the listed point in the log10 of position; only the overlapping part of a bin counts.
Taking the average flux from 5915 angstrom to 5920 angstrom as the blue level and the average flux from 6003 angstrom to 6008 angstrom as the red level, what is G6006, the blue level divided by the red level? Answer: 1.033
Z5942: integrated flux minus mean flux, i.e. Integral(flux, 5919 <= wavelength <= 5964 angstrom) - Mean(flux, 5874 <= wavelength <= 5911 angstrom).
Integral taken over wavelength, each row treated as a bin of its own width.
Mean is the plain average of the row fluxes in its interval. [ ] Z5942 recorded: 71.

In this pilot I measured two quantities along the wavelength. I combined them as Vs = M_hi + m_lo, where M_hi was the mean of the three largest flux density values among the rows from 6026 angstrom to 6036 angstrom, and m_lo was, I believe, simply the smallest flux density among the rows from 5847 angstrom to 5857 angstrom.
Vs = 3.14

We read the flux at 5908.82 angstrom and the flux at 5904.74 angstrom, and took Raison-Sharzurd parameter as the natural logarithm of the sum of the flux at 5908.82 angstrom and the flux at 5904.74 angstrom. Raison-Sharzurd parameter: 1.15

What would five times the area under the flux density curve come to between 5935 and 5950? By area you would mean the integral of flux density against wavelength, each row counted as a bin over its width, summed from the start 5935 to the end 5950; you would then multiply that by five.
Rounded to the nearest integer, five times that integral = 121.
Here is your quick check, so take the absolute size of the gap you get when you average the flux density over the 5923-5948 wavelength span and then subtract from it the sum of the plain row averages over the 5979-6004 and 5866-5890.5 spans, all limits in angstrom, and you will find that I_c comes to 1.40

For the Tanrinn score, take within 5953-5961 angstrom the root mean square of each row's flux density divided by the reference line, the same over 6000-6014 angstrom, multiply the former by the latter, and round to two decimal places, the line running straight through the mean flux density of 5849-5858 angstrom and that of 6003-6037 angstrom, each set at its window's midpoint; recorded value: 1.01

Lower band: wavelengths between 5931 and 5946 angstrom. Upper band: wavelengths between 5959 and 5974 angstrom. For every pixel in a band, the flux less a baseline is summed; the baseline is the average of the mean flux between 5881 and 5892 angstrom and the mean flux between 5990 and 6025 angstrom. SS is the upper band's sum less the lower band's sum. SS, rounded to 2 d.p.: 0.29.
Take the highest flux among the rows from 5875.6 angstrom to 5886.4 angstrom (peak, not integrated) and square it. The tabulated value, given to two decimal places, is 2.66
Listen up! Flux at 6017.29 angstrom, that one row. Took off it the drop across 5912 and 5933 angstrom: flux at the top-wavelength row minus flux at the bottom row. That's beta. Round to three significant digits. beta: 1.59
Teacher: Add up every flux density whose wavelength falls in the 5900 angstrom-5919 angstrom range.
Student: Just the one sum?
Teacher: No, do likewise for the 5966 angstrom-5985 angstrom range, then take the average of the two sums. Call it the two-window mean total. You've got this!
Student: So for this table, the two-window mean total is 22.0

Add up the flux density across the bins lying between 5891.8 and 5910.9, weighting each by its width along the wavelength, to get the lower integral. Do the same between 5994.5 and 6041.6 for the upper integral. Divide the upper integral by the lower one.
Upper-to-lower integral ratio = 3.0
